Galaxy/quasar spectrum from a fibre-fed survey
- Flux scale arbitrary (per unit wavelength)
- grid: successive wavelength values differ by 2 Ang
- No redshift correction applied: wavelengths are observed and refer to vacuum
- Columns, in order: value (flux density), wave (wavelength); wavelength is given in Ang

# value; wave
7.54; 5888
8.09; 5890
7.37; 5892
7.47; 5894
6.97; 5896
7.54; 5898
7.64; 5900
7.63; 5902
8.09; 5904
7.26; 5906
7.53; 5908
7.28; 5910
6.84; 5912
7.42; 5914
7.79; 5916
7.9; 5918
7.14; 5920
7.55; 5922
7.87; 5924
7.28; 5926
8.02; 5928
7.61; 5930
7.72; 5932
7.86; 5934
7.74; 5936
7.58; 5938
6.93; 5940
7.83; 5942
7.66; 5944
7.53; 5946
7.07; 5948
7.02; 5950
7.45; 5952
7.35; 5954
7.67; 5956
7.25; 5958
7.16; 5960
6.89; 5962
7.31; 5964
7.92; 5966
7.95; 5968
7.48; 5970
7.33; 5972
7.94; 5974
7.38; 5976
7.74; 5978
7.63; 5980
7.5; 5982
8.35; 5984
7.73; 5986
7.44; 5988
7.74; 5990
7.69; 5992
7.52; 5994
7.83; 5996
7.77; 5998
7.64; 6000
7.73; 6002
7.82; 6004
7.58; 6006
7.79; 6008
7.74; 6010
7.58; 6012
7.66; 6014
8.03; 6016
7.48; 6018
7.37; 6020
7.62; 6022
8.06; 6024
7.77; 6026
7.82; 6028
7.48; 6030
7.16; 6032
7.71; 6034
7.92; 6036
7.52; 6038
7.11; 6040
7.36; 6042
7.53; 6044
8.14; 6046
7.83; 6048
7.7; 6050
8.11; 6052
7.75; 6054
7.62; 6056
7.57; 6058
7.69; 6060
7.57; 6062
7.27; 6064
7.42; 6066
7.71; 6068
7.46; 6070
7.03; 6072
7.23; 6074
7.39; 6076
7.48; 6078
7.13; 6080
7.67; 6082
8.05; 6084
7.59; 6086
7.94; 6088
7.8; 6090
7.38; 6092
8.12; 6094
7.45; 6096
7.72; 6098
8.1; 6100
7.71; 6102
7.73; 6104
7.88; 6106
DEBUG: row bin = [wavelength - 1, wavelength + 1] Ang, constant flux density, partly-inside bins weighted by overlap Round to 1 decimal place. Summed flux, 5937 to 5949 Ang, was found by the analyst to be 44.6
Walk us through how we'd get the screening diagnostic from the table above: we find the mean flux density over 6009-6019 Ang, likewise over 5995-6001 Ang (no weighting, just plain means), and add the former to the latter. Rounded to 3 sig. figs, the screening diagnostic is 15.4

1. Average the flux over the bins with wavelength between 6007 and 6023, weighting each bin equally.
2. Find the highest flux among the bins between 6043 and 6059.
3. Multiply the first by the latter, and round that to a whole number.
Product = 62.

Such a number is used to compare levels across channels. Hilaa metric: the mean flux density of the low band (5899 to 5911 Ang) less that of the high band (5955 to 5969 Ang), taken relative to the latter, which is 0.02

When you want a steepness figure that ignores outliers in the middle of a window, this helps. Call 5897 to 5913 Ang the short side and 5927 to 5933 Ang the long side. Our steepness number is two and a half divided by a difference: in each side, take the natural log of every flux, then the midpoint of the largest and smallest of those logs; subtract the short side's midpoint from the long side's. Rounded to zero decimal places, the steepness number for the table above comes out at 51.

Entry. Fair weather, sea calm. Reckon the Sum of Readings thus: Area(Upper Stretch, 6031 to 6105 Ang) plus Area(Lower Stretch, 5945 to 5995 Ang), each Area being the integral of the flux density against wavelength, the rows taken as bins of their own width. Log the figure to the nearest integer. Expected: 939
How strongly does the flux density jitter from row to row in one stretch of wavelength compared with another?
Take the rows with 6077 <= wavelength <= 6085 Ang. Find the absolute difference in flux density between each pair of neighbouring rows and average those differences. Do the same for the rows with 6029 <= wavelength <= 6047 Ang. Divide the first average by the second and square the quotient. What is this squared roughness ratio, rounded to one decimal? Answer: 1.3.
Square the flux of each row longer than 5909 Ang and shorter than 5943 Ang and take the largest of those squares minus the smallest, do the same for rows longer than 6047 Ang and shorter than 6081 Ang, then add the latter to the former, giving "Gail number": 34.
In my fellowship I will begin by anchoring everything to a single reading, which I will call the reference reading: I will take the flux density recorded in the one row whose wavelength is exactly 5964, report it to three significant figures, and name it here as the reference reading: 7.31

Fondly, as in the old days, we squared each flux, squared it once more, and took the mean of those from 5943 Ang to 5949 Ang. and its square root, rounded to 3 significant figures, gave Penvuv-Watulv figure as 55.2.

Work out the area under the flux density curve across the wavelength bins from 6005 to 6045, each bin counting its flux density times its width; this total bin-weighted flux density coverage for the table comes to 304.6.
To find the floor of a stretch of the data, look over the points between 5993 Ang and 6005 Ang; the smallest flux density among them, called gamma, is 7.52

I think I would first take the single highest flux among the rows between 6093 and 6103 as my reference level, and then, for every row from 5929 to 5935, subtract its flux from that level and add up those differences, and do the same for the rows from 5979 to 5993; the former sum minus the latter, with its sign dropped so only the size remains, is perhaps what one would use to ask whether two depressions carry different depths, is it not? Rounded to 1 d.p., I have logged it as 1.6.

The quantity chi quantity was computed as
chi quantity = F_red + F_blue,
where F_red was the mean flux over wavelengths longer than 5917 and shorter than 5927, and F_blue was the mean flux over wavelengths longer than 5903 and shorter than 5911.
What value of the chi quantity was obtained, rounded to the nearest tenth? 15.1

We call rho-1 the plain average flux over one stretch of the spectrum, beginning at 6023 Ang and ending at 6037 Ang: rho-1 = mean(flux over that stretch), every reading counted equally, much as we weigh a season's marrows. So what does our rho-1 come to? 7.70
